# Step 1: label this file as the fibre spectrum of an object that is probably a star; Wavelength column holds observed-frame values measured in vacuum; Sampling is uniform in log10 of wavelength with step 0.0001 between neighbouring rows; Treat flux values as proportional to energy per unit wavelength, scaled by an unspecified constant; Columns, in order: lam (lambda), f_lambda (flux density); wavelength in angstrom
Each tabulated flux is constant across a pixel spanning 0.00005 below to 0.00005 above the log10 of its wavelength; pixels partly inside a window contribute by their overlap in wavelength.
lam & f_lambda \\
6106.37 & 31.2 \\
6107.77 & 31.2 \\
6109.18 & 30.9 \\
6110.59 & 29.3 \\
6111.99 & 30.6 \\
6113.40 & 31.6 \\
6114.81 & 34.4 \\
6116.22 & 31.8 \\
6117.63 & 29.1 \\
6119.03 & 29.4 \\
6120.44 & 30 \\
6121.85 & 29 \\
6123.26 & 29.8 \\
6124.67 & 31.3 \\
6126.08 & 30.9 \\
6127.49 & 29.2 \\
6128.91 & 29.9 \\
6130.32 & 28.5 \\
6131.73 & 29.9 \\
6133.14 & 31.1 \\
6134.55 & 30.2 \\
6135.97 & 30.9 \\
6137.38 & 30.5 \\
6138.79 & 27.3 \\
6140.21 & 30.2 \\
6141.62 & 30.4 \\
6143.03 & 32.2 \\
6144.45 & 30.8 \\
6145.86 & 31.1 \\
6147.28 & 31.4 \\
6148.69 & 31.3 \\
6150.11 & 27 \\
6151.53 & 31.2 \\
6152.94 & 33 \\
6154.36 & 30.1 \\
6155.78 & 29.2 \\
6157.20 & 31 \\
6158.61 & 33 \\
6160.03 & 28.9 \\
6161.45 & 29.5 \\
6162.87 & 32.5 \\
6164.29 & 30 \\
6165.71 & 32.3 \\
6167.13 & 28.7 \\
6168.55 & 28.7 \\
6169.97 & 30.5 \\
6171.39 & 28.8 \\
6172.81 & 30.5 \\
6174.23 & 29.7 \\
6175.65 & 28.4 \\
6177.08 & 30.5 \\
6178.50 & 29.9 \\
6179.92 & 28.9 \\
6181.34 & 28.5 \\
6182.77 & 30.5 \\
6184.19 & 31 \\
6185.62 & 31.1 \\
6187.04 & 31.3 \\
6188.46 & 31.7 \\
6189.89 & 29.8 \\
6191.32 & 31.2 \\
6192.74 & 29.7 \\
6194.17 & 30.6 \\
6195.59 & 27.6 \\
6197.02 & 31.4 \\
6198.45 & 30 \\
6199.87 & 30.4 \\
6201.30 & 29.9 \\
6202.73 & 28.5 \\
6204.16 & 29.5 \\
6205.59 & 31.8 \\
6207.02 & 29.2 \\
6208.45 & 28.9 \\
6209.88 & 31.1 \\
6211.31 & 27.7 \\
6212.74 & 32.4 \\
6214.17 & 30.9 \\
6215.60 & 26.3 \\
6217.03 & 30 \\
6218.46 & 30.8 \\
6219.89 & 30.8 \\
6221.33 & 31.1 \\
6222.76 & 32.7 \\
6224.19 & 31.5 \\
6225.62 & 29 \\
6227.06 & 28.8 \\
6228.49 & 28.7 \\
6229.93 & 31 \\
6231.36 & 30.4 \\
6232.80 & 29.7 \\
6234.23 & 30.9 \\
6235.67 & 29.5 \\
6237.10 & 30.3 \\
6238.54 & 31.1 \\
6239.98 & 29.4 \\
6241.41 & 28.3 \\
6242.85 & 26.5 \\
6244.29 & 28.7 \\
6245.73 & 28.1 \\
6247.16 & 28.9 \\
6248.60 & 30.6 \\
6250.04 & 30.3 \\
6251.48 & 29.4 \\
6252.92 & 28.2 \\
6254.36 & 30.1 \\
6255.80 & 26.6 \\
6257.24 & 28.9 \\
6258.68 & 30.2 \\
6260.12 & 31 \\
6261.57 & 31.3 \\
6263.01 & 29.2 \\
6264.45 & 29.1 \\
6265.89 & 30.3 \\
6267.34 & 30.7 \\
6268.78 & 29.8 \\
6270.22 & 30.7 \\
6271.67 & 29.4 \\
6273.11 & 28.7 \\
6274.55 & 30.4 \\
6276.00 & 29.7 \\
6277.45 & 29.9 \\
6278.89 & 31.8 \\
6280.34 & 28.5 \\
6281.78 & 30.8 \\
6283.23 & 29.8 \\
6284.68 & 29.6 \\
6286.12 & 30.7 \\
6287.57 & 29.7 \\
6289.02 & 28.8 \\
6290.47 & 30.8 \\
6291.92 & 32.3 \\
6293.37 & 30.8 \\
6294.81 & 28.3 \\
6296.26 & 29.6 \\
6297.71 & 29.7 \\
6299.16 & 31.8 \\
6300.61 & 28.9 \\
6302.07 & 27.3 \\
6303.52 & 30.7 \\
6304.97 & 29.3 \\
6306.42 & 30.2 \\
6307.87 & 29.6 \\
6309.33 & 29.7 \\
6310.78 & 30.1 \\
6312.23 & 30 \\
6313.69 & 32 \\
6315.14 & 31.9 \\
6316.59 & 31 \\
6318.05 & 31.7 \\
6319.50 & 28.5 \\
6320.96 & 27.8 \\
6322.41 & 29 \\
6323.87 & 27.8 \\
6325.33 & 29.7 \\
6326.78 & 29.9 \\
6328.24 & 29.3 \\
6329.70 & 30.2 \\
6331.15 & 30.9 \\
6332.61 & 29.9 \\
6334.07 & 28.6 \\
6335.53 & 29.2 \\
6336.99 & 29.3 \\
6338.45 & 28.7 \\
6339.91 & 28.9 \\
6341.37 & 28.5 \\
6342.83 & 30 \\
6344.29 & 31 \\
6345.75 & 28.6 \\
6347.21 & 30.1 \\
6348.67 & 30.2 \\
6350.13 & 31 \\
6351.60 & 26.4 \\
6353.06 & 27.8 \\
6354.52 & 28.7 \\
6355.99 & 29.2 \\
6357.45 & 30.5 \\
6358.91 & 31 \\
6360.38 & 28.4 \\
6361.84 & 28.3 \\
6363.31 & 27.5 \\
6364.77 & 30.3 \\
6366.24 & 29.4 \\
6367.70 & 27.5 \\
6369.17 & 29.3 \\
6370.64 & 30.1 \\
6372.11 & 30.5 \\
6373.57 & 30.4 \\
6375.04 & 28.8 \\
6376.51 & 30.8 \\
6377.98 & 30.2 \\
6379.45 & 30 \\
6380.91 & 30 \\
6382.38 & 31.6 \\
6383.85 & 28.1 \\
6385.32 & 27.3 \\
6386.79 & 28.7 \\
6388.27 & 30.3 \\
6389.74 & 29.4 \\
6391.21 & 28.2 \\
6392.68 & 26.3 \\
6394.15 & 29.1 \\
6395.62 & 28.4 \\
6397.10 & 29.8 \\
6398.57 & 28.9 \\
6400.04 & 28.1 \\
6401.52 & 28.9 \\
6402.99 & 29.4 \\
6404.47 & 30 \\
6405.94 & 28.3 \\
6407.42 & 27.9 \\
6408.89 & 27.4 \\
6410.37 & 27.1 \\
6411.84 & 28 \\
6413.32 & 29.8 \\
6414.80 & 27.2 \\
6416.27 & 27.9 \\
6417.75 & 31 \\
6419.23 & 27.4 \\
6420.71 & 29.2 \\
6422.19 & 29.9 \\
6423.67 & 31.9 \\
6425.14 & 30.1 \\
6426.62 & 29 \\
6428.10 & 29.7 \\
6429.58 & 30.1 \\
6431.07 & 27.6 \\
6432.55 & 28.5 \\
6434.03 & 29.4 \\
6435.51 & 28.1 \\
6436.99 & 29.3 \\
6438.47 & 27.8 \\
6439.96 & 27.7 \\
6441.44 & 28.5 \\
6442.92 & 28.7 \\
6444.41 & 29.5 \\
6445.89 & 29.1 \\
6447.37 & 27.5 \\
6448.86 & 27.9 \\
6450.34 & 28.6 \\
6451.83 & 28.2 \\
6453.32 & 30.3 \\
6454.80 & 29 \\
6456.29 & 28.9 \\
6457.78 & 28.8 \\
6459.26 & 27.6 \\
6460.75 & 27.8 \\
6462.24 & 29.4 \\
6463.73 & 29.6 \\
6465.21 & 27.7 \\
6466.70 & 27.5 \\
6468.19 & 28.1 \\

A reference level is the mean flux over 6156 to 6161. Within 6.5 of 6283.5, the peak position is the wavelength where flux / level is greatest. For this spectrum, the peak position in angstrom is 6278.89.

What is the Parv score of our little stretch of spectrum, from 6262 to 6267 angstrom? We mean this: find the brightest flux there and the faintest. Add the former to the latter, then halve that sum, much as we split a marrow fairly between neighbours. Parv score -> 29.7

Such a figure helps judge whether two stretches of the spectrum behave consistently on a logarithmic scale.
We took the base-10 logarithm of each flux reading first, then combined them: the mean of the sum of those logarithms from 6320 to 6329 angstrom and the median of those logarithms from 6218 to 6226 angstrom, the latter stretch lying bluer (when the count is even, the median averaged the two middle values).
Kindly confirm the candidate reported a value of 5.13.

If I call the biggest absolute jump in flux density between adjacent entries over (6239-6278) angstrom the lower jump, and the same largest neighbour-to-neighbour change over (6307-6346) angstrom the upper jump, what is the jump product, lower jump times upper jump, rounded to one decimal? 11.2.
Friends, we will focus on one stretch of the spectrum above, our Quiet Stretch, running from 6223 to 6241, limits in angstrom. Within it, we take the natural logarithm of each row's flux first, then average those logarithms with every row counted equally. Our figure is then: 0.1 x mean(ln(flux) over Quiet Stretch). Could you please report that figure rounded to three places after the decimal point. 0.340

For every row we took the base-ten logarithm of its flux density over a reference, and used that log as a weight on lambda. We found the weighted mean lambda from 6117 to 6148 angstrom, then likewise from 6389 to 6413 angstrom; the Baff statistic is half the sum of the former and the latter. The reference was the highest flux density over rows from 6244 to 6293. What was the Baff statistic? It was 6265.9 angstrom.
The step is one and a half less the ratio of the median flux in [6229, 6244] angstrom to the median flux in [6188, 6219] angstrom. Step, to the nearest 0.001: 0.500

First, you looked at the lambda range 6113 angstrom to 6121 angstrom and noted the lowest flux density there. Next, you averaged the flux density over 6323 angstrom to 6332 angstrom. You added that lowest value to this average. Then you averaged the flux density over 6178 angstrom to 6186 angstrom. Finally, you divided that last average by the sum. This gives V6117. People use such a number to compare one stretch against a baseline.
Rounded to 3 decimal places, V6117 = 0.510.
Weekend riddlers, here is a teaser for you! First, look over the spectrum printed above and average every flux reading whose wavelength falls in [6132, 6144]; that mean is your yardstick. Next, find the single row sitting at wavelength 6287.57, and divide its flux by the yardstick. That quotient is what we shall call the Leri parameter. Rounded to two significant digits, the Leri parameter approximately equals 0.98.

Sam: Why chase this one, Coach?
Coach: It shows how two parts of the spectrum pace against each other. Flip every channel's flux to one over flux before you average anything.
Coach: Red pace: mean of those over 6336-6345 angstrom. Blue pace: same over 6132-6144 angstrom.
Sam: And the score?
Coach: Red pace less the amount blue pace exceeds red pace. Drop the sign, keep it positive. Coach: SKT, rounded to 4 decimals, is 0.0351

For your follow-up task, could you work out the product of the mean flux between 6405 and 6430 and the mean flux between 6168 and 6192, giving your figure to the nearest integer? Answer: 870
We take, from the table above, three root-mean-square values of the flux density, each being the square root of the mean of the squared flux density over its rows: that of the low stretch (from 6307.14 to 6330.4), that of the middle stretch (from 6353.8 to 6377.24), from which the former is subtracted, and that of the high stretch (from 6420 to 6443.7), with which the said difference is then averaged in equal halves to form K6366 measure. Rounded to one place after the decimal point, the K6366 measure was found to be 14.3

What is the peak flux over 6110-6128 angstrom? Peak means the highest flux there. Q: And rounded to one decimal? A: 34.4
